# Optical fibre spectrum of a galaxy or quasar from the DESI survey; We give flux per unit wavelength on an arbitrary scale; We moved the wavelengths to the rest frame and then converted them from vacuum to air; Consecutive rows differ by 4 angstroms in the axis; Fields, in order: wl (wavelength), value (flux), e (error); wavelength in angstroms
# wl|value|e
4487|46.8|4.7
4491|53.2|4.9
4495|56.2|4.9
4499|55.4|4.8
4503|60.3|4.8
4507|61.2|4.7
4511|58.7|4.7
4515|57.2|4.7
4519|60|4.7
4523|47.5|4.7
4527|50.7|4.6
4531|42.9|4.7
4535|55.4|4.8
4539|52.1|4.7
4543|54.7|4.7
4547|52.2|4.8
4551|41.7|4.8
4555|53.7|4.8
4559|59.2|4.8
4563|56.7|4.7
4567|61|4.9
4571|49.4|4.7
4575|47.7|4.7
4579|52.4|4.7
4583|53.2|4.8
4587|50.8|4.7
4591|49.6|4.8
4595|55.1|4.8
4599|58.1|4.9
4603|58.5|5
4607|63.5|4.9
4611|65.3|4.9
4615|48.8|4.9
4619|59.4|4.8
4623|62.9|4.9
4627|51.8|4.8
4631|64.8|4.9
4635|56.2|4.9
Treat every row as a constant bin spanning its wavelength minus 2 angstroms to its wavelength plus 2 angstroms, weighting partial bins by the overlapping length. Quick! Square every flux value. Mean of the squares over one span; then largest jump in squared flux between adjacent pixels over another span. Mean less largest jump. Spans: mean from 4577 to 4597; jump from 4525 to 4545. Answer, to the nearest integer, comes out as 1502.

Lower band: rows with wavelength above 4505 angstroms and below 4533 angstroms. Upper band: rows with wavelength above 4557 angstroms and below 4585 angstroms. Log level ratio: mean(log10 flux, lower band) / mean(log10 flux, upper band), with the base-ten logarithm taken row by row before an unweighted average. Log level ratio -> 1.00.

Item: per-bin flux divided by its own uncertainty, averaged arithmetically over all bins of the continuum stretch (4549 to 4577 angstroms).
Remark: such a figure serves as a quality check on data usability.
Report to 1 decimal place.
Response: 11.1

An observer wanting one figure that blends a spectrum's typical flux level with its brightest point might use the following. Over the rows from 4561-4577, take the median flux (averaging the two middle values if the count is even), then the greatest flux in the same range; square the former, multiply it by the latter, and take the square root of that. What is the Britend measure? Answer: 414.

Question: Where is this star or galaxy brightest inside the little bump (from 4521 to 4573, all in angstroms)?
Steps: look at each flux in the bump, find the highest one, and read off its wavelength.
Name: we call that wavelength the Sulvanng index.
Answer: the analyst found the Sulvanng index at 4567 angstroms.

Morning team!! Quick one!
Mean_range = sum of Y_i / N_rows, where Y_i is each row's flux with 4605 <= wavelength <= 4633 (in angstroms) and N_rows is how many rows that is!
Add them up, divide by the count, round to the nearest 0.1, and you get 59.5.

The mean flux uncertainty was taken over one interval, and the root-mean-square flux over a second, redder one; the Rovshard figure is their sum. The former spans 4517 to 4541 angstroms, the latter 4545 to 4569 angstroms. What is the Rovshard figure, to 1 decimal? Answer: 59.1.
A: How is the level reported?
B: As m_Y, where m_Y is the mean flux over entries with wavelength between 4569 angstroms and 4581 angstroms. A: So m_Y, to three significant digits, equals 49.8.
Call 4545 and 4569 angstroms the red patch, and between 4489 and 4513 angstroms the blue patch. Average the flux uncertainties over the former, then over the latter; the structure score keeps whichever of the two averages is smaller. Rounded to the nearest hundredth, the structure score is 4.80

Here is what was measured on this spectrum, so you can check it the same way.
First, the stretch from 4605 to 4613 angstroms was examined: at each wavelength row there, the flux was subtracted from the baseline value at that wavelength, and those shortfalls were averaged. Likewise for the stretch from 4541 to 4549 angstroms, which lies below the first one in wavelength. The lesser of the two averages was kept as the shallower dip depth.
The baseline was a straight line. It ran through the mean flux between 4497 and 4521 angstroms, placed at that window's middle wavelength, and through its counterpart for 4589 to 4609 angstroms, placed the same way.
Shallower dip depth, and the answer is -7.6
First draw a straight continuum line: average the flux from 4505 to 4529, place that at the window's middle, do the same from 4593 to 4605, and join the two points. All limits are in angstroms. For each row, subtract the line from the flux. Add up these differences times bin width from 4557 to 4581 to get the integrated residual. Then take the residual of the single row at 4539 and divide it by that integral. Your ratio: 0.074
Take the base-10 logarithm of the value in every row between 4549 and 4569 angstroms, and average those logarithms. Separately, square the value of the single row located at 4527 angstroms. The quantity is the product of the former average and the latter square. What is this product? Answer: 4453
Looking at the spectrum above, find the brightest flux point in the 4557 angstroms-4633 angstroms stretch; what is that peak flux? 65.3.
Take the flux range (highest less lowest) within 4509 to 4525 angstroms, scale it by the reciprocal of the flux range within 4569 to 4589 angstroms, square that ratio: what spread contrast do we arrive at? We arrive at 5.2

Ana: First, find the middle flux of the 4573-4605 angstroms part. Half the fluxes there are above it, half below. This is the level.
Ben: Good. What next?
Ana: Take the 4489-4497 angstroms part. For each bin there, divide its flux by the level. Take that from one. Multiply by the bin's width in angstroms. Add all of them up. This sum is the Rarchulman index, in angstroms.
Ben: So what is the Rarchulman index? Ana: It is -0.29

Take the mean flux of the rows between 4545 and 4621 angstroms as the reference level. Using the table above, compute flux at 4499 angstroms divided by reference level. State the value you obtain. 1.02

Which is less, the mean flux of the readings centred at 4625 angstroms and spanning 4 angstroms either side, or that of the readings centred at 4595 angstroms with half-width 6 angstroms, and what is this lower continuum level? 54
